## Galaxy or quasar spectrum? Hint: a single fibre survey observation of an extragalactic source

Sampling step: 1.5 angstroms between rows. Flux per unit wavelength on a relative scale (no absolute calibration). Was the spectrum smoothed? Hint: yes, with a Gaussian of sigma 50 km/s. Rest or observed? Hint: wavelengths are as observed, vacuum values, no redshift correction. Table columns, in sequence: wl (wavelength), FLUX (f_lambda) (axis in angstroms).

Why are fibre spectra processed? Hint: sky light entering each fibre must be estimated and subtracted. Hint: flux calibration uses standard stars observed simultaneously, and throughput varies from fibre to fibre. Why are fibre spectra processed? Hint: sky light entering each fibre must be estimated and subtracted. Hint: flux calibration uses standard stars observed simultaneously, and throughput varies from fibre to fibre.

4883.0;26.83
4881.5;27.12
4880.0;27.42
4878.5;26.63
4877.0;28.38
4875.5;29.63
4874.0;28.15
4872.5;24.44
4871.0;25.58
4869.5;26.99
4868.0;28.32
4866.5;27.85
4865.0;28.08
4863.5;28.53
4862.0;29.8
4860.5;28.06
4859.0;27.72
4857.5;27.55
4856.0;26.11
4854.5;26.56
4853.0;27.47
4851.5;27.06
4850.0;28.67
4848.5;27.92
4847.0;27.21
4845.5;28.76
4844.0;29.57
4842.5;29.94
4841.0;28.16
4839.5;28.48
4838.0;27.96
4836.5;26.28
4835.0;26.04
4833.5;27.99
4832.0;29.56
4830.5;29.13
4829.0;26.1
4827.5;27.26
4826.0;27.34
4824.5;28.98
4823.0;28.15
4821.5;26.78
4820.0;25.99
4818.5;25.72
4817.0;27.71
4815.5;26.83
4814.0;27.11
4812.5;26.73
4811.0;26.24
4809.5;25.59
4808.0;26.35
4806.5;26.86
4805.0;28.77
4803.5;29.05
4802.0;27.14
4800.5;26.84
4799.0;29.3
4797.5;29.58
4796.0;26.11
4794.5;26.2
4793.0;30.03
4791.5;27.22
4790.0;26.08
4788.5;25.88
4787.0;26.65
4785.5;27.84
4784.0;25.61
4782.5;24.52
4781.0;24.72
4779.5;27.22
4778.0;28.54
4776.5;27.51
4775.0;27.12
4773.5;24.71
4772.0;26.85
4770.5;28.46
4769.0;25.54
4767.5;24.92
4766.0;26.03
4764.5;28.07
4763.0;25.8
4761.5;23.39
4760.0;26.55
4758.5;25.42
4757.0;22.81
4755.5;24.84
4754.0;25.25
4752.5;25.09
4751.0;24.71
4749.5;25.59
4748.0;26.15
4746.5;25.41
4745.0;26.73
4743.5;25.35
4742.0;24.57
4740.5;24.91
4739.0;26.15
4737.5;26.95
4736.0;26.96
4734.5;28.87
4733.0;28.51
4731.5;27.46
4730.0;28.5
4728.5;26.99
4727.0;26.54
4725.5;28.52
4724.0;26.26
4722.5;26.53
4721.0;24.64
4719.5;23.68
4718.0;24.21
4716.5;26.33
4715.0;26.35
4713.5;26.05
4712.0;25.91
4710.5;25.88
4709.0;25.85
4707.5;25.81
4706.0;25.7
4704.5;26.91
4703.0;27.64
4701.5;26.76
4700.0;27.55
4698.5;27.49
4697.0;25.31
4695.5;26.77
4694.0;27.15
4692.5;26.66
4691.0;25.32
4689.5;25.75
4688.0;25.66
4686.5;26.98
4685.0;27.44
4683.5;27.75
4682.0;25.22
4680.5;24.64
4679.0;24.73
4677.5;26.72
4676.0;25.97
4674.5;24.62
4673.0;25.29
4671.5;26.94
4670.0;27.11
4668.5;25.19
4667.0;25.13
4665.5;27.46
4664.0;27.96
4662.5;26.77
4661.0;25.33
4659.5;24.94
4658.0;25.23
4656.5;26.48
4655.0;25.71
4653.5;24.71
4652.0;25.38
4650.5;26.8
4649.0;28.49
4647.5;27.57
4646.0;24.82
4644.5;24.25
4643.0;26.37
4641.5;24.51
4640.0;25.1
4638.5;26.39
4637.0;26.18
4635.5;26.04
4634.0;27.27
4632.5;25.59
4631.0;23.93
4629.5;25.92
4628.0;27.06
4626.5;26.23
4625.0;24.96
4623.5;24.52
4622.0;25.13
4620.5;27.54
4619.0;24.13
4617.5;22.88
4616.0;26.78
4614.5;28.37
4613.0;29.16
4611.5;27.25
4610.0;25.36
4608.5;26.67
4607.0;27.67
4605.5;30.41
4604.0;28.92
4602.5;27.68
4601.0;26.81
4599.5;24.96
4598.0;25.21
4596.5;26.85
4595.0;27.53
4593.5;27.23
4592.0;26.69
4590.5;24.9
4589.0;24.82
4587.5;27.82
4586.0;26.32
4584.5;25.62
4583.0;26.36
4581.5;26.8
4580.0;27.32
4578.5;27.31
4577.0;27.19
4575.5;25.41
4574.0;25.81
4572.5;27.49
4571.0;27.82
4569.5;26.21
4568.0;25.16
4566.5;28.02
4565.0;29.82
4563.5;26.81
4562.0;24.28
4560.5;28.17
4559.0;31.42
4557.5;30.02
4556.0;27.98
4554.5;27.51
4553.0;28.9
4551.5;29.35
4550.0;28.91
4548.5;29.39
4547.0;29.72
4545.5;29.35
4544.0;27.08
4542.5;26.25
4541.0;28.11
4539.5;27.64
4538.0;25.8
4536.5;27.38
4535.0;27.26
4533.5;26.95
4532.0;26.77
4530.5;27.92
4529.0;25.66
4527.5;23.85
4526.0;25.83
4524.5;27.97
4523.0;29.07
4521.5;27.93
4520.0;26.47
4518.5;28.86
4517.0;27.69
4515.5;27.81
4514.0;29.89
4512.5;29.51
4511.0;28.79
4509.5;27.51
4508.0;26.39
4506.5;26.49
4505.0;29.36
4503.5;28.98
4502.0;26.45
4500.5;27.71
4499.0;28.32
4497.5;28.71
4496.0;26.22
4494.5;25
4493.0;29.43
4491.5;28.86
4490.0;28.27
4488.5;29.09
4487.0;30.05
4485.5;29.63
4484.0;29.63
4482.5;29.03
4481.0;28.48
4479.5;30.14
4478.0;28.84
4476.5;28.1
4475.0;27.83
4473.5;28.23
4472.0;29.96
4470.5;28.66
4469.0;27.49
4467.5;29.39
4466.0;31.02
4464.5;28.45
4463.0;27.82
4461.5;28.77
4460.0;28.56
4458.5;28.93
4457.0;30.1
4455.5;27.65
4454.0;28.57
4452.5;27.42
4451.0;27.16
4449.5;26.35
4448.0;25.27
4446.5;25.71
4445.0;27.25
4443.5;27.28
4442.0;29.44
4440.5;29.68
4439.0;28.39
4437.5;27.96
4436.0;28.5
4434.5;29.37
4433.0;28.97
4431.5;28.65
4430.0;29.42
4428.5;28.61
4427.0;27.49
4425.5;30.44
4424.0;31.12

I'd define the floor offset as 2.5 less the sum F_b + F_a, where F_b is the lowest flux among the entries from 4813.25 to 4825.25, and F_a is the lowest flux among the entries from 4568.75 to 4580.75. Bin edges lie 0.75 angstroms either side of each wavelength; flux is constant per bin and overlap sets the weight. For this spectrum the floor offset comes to -48.6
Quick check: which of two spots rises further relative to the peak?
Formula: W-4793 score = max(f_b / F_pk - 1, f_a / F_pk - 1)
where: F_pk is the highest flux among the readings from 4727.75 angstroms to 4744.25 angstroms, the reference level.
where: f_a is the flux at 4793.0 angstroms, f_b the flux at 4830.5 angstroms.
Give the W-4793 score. 0.04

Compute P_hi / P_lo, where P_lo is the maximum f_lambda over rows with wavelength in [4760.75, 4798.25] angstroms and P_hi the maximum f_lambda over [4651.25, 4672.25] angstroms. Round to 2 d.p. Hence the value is 0.93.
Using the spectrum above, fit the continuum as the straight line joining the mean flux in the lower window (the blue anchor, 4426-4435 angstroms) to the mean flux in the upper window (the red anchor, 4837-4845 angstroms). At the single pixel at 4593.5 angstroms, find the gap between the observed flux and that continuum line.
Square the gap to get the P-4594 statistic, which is 2.4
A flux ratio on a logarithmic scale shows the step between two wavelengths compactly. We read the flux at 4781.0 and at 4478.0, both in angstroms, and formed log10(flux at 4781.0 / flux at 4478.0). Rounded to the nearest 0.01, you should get -0.07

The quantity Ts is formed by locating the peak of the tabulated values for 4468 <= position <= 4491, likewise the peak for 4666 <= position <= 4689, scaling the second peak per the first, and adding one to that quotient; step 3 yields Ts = 1.92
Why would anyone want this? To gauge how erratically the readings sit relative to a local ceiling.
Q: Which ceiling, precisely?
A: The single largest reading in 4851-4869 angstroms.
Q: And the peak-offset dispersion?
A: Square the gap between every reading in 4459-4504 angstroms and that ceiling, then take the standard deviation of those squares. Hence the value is 4.8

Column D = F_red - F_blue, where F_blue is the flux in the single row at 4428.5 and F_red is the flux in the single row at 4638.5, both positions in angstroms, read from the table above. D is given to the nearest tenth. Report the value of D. -2.2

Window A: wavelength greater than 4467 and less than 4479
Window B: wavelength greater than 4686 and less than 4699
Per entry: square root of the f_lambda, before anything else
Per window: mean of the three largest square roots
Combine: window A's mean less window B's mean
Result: 0.21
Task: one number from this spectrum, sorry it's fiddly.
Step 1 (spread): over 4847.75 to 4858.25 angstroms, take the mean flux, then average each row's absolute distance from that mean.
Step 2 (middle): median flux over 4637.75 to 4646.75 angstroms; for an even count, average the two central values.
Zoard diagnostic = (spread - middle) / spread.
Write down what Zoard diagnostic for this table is -37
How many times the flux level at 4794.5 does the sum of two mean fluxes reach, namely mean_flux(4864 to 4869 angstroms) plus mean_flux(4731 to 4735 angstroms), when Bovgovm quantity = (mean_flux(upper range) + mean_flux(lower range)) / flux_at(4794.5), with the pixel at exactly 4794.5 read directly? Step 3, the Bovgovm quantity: 2.15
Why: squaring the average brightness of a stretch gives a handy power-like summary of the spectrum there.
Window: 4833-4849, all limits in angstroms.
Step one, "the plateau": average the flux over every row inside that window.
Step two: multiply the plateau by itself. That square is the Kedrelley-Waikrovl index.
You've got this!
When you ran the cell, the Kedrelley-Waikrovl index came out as 786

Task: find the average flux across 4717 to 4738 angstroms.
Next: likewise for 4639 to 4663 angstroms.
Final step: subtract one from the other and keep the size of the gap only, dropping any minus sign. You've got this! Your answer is 1.0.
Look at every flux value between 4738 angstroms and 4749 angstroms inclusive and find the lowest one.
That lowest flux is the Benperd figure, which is 24.57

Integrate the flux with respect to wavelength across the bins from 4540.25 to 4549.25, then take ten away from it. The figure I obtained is 245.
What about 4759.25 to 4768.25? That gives 222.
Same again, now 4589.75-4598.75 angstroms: 228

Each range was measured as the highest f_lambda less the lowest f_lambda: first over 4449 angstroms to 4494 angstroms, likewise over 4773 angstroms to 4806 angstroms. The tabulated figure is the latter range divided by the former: 1.18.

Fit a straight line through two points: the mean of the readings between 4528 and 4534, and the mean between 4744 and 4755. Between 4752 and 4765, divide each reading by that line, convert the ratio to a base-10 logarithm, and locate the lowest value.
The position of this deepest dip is 4757.0 angstroms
